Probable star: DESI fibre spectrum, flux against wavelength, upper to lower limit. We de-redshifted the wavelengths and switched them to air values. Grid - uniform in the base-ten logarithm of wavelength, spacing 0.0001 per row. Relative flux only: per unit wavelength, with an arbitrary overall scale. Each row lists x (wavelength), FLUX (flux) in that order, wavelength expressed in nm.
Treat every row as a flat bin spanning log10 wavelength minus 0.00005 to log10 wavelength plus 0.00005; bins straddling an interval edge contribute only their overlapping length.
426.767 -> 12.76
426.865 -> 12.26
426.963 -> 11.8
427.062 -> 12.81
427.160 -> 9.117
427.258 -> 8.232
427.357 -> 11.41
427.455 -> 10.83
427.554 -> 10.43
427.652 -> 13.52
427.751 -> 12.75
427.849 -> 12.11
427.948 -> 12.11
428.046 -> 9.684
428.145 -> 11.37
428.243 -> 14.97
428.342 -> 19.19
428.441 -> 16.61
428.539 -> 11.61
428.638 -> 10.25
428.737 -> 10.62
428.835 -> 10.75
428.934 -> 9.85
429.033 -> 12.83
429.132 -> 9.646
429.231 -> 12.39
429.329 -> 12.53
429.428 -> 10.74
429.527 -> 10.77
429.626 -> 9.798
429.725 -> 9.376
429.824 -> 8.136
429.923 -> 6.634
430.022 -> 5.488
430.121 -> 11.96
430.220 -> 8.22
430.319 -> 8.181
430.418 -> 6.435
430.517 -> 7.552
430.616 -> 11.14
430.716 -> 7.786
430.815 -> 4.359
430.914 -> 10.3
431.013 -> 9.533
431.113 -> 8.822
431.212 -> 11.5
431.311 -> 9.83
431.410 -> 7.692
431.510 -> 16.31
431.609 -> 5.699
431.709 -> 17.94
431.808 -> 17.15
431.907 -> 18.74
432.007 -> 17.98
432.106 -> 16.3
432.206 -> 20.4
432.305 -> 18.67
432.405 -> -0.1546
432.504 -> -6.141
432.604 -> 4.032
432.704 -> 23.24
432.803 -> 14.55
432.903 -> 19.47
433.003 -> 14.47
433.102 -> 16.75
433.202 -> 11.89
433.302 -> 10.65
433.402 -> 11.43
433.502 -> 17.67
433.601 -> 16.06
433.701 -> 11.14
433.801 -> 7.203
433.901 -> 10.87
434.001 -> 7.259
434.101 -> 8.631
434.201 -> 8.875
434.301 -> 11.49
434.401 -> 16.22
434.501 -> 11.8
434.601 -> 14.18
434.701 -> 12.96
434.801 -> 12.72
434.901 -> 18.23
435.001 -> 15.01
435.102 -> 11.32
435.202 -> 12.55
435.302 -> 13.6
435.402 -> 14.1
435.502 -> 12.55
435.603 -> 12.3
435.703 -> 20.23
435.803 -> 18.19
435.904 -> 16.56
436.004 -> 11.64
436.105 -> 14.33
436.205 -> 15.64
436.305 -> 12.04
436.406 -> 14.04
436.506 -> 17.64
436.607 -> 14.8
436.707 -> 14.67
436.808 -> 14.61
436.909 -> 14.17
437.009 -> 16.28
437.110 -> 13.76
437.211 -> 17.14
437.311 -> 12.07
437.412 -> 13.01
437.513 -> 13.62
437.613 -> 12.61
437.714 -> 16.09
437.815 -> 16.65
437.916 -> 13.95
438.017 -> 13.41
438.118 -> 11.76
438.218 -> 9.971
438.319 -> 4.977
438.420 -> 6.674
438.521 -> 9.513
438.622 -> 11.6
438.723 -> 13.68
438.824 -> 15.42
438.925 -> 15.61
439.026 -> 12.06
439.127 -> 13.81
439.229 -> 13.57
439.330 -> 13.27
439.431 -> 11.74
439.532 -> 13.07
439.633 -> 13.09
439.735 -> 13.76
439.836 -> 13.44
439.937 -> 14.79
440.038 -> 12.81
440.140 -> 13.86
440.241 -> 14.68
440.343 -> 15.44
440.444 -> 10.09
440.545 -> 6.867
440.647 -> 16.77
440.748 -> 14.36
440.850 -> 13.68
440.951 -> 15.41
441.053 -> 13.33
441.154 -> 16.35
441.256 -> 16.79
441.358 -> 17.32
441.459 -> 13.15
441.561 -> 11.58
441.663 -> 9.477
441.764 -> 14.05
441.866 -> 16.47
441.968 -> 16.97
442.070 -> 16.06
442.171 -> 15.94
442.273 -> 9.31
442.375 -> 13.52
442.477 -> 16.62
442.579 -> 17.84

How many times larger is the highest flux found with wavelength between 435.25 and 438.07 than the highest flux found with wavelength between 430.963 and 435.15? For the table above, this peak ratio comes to 0.87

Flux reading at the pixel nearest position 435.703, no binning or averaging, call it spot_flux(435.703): 20.23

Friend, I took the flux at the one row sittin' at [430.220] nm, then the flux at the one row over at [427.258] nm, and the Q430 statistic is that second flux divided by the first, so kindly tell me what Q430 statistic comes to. 1.00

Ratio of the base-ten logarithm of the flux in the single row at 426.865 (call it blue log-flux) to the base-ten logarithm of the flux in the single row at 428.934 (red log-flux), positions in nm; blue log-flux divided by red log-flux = 1.10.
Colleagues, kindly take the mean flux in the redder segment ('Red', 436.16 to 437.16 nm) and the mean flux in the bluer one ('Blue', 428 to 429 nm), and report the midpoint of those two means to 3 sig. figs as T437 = 13.6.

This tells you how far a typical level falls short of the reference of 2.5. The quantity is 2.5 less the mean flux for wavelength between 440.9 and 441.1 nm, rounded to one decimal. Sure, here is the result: -11.9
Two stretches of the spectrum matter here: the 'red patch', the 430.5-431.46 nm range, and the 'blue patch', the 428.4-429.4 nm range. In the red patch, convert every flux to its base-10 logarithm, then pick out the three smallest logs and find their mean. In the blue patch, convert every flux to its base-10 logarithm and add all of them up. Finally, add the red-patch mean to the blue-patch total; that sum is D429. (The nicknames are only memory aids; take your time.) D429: 11.4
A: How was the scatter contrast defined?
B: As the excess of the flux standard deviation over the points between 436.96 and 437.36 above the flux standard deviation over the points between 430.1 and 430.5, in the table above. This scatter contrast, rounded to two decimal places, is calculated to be 0.00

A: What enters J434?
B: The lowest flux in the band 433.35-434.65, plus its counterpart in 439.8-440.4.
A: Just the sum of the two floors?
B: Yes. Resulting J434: 20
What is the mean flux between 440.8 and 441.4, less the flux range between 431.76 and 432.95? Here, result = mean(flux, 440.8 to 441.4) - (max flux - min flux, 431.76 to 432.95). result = -14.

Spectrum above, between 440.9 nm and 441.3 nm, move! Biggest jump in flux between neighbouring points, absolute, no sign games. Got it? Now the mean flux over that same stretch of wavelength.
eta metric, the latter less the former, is 12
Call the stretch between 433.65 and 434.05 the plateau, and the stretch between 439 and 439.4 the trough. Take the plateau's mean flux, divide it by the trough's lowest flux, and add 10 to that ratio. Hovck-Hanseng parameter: 10.8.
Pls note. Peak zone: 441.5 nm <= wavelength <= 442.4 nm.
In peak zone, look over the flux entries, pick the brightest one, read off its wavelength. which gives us 441.968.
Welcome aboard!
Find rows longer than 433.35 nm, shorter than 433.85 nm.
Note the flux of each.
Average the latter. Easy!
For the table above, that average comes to 12.7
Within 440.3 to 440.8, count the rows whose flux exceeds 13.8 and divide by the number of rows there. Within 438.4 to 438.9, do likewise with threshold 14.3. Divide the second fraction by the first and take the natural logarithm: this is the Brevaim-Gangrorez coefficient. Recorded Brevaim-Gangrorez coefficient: -1.1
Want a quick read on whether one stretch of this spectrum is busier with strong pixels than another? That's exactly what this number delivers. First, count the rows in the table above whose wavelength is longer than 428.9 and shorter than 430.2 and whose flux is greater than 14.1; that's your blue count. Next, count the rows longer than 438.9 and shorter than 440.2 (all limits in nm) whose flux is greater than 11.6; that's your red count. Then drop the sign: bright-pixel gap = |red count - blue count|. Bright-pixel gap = 13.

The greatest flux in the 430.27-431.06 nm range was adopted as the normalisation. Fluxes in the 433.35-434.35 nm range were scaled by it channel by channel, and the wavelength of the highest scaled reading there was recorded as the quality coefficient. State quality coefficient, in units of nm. 433.502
